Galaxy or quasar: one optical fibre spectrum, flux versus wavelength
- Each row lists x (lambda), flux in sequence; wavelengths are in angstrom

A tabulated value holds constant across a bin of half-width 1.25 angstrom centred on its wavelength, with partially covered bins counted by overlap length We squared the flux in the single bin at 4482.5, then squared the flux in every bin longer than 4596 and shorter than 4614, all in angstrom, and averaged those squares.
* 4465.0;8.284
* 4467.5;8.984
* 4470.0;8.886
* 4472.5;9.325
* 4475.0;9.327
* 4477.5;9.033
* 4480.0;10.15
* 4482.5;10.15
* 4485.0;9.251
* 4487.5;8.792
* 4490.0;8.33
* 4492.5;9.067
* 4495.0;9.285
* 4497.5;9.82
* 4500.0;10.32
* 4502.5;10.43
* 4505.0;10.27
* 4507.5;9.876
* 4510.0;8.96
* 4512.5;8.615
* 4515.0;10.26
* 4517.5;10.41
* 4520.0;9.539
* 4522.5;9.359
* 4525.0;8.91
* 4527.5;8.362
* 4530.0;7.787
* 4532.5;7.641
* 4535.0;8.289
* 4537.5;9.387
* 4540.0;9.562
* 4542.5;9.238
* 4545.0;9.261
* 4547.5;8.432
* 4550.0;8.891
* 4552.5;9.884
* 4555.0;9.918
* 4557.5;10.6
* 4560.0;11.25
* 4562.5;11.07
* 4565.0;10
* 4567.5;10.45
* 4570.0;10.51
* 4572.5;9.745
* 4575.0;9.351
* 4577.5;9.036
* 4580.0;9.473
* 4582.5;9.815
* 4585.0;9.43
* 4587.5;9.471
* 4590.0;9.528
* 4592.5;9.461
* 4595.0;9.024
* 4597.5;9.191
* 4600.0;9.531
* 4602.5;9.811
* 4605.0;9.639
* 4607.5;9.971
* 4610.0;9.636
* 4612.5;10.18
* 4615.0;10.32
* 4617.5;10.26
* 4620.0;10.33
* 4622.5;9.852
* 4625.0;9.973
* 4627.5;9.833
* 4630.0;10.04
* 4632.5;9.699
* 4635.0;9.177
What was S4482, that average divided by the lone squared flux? 0.92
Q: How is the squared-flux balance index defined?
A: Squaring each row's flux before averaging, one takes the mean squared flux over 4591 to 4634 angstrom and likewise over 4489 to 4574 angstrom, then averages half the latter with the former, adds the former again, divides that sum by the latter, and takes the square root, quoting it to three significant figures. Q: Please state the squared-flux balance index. 1.35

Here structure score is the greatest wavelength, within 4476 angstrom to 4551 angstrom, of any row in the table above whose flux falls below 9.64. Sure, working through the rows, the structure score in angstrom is 4550.0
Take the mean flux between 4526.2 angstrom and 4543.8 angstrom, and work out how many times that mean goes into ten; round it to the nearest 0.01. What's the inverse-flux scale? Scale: 1.16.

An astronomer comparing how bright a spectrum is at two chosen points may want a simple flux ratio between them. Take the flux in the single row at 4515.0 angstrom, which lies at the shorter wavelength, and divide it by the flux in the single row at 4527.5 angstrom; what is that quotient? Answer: 1.23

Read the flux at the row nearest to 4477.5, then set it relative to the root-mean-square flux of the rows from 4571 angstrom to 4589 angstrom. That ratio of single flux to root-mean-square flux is 0.95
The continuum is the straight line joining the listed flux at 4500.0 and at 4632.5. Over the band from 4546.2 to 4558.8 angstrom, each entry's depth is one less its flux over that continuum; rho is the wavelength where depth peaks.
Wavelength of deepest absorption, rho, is 4547.5 angstrom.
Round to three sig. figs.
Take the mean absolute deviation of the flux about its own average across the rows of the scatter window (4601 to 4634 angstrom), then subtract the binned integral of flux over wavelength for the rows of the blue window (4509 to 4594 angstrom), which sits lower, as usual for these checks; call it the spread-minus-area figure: -805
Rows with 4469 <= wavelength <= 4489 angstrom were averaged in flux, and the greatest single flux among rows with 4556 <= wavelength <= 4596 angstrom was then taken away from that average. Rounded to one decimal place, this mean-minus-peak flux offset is -1.9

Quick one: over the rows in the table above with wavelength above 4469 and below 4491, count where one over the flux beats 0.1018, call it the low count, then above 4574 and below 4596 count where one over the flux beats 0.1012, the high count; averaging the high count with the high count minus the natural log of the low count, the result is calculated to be 8.0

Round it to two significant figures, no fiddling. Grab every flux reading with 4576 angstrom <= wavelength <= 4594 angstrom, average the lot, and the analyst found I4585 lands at 9.5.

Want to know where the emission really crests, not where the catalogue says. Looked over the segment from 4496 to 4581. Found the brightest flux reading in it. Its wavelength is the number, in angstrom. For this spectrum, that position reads 4560.0 angstrom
